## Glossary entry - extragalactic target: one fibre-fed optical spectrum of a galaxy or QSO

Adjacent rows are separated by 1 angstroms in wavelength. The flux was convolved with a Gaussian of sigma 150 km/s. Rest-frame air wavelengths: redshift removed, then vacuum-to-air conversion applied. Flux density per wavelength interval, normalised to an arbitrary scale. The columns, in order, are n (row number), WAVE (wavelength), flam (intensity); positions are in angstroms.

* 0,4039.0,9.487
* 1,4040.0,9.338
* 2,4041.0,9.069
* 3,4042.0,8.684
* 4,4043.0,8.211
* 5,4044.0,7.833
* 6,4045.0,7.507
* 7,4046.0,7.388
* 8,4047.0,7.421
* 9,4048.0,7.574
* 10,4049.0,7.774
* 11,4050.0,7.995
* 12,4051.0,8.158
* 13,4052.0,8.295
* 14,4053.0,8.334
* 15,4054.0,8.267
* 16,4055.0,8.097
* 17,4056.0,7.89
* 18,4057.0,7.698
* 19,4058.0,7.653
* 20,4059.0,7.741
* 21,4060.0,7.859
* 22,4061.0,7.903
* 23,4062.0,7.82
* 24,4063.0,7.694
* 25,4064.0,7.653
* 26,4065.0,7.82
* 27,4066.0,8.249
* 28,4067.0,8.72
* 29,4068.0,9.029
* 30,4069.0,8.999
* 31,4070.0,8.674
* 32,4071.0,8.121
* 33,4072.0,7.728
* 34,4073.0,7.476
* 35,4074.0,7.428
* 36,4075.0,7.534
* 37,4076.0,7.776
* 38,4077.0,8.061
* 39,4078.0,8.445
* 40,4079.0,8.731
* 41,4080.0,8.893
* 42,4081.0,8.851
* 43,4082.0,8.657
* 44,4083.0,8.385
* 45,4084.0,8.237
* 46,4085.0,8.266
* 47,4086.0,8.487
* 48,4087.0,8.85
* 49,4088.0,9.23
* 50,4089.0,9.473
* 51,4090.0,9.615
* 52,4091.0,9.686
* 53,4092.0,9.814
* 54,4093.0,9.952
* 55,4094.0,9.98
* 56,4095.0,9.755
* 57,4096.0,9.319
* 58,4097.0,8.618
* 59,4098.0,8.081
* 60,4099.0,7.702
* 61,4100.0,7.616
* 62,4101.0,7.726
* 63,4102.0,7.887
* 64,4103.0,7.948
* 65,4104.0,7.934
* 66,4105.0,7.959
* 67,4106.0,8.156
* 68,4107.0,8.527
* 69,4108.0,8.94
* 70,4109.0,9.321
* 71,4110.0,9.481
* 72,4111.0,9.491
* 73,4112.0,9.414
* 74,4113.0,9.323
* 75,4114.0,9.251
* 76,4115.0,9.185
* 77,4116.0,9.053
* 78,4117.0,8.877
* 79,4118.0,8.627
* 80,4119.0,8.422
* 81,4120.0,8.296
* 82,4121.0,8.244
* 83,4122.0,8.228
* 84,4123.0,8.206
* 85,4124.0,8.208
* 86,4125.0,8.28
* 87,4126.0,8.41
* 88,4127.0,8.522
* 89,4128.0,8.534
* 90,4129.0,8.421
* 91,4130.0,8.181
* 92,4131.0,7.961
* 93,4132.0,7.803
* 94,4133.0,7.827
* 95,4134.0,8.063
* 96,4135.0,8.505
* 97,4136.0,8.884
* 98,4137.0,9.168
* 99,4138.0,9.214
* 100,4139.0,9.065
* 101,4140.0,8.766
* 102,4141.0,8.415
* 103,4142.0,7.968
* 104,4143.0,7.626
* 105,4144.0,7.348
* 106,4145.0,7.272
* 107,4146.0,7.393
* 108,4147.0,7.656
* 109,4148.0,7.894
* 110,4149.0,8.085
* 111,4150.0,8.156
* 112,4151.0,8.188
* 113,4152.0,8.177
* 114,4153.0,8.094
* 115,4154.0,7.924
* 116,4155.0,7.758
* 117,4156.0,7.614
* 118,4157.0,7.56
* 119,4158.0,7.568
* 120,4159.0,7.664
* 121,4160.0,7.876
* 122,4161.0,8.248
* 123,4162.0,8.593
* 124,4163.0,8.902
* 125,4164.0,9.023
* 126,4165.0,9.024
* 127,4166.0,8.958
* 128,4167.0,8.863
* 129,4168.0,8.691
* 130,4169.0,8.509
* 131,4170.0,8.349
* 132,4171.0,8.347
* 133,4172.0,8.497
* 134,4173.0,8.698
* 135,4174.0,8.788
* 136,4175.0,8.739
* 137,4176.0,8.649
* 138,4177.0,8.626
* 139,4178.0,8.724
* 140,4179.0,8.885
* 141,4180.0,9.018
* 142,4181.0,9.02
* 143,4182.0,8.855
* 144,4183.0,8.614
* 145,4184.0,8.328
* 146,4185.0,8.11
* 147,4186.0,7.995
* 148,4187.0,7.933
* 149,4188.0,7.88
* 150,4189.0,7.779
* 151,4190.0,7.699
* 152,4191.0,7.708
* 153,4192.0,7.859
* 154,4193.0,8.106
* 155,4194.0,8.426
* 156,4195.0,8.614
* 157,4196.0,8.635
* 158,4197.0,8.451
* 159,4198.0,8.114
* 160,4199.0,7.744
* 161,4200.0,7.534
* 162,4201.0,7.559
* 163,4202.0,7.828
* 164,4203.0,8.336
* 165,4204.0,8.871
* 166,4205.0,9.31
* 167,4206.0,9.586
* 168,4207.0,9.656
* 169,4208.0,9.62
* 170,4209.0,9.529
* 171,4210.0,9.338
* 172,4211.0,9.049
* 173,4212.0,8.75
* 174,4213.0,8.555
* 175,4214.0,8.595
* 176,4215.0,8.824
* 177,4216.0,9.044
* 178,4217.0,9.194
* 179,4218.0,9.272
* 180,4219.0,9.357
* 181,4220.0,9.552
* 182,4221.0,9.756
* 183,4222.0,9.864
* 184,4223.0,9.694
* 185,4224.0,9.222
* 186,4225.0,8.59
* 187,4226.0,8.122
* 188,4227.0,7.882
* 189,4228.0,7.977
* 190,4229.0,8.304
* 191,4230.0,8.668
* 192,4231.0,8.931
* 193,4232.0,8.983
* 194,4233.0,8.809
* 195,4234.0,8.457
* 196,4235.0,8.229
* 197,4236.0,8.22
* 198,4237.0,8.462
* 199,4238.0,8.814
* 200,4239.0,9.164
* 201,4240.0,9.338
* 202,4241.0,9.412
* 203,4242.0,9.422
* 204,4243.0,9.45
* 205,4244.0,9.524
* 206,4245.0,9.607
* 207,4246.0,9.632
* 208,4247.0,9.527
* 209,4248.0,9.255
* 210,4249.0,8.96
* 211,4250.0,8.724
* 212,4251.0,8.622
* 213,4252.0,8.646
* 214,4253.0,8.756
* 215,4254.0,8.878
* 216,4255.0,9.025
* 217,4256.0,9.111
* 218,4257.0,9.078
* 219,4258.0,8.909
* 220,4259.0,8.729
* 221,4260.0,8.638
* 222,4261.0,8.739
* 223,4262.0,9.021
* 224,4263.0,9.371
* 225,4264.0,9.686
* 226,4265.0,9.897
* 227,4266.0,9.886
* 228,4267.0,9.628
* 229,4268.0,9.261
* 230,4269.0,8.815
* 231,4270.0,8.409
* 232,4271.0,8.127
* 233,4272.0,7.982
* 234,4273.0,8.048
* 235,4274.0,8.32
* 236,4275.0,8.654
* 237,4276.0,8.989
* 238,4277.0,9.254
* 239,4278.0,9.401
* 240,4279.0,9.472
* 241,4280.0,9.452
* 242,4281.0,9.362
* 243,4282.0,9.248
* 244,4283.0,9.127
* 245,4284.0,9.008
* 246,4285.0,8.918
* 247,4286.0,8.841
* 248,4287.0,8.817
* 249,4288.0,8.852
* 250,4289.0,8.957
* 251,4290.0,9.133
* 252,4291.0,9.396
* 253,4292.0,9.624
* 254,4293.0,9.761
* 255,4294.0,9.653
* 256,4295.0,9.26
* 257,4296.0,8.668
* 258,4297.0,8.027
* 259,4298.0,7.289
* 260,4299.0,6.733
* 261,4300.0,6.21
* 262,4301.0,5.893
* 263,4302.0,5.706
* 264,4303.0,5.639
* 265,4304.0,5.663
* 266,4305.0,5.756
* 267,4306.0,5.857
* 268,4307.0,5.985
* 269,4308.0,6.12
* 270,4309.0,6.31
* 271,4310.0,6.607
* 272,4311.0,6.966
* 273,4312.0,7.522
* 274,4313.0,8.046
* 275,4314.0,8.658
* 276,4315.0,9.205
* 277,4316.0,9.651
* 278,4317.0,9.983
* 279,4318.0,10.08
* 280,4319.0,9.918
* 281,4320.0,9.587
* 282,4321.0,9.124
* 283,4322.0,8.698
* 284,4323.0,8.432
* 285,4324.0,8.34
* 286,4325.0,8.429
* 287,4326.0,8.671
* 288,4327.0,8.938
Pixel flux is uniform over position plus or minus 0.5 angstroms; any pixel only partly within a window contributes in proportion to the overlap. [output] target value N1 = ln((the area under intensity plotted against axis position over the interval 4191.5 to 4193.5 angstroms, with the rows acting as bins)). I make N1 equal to 2.77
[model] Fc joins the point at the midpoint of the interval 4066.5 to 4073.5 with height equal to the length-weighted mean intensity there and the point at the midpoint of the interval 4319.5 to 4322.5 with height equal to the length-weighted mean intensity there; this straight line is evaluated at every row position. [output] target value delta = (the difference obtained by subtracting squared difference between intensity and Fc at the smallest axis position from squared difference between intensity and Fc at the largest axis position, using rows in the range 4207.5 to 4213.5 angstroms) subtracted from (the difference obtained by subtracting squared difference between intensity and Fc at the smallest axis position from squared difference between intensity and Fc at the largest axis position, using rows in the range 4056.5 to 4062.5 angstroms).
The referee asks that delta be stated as 0.5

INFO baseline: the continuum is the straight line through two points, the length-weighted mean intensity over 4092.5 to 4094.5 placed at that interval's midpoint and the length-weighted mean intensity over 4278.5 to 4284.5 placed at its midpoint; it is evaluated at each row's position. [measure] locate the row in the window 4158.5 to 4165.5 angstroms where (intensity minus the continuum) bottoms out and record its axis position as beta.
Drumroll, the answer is 4159.0 angstroms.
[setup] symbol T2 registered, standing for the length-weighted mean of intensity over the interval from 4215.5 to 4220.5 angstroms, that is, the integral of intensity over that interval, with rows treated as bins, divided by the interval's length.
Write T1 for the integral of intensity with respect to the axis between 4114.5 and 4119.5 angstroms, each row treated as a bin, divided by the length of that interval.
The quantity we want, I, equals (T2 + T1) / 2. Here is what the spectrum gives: 9.06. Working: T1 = 8.8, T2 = 9.3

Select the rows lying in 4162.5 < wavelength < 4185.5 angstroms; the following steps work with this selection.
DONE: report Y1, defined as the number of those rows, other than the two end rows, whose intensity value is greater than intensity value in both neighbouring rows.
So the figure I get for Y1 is 3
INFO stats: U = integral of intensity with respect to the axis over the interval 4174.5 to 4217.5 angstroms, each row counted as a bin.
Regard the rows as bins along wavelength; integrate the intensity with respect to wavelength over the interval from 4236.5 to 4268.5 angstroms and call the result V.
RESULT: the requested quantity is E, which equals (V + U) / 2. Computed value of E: 330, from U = 368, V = 293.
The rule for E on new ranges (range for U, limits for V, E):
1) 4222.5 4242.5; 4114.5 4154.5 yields 253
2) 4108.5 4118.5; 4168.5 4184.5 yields 115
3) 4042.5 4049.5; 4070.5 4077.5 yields 54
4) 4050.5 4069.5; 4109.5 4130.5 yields 168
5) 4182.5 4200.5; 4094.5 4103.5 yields 110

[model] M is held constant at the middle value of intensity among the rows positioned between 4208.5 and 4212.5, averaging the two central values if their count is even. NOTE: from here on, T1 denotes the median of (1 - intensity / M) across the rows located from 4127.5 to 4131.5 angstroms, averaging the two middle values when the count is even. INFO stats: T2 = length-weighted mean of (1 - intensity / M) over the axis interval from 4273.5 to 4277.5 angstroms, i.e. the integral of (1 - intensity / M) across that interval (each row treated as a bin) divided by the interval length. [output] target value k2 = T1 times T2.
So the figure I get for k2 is 0.004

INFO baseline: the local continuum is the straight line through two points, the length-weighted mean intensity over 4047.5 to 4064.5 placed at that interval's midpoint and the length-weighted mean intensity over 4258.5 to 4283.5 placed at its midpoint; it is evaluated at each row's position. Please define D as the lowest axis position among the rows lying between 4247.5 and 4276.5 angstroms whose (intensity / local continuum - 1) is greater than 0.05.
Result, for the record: 4264.0 angstroms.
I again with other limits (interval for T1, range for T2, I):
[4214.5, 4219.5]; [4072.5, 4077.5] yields 8.40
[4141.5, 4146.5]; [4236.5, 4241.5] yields 8.28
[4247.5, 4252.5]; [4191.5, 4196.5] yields 8.58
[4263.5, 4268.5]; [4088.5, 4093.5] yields 9.69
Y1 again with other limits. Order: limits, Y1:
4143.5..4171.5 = 2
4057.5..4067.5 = 1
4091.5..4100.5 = 1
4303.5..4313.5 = 0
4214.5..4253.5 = 3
